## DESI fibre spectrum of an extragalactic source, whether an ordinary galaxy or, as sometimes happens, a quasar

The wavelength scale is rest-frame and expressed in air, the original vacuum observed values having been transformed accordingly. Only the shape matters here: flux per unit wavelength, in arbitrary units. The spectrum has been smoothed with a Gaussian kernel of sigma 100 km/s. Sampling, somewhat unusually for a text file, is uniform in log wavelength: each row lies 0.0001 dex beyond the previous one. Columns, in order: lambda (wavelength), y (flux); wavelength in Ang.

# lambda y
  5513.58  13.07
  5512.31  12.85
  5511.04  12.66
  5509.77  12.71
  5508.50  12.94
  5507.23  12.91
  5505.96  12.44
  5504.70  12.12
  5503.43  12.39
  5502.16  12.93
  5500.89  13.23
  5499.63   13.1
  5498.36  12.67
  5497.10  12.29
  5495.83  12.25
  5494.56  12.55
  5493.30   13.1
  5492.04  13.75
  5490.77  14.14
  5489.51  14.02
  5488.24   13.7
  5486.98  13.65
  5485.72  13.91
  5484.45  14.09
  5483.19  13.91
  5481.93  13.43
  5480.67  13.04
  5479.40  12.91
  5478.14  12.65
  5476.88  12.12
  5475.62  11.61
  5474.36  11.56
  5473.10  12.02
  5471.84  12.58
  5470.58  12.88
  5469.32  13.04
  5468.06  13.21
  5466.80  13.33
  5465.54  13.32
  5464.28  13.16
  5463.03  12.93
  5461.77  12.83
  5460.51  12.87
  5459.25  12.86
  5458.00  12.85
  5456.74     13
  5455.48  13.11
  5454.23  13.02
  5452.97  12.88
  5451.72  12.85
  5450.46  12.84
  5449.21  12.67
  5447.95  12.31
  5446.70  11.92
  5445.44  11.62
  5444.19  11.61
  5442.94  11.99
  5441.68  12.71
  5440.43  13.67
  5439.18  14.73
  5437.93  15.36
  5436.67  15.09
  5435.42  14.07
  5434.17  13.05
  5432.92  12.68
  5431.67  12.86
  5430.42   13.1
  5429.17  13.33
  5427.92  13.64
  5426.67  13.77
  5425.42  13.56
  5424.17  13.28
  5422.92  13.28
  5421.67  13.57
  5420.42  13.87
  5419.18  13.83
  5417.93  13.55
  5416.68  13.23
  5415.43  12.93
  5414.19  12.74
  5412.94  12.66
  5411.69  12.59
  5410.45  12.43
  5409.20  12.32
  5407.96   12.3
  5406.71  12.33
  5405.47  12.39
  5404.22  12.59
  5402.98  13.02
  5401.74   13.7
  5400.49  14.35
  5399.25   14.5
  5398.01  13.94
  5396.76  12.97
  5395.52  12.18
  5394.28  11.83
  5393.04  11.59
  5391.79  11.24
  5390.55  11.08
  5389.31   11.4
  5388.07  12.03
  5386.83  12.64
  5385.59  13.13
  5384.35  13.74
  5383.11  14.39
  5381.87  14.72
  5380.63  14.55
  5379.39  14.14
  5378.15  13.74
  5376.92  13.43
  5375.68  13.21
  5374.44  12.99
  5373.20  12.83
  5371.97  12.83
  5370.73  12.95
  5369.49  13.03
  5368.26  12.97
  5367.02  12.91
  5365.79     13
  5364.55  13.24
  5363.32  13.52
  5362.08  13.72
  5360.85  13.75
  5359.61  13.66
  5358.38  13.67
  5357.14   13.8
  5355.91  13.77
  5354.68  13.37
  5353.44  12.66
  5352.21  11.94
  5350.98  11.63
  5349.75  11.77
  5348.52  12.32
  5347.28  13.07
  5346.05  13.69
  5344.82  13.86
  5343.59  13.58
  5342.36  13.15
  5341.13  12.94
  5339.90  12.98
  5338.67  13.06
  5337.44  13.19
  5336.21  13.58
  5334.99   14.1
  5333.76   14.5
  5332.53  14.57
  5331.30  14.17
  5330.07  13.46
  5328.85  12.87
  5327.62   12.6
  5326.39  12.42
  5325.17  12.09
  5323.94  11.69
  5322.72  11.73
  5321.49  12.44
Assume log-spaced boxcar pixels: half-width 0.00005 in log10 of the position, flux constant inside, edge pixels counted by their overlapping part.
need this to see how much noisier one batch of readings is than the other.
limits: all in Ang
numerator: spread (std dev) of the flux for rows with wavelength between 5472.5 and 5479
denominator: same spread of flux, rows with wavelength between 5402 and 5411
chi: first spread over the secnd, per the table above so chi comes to 1.7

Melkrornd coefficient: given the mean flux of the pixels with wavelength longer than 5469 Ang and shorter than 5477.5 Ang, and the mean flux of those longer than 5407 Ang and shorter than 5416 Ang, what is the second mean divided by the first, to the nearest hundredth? 1.03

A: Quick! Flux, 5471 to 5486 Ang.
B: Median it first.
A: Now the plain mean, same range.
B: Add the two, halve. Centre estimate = 12.8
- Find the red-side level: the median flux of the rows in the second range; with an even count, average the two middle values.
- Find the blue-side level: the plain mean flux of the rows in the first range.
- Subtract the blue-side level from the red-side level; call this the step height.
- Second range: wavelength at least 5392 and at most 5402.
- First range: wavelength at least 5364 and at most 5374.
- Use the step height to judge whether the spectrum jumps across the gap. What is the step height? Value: 0.37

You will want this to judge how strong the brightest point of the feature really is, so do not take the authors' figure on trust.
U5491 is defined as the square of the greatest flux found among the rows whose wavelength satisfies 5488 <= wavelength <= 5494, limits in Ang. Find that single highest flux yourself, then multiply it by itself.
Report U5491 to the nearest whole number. 200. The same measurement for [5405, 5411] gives 155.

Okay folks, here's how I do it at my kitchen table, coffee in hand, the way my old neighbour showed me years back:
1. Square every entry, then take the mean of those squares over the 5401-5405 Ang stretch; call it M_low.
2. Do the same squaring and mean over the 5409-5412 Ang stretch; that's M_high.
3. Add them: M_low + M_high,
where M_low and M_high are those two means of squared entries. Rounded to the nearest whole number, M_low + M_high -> 327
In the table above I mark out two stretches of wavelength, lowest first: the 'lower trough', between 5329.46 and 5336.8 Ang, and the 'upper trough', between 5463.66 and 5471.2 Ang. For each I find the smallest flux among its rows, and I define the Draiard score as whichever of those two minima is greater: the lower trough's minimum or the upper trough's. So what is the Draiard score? 13.5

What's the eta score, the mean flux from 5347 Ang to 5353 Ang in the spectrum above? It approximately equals 12.1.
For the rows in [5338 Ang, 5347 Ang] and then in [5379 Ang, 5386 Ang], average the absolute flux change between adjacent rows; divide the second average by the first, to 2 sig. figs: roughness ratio 2.2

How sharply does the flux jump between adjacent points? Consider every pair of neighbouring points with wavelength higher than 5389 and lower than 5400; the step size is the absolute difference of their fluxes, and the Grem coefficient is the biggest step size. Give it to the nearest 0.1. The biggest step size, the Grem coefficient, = 1.0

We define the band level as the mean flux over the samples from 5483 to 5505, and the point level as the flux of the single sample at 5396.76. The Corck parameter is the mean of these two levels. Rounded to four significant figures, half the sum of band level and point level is 13.09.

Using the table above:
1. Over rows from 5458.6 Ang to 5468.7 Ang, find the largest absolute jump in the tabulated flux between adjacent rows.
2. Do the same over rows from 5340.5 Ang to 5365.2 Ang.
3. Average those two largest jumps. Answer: 0.5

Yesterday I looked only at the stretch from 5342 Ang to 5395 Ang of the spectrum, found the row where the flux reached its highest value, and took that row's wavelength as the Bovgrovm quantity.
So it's 5381.87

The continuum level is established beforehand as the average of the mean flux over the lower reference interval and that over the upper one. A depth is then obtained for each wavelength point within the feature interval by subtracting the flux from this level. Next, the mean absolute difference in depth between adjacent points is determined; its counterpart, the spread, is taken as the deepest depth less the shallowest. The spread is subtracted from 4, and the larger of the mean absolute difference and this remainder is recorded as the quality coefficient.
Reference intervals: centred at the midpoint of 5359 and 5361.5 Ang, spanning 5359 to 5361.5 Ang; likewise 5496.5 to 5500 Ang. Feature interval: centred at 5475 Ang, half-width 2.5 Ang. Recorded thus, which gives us 3.4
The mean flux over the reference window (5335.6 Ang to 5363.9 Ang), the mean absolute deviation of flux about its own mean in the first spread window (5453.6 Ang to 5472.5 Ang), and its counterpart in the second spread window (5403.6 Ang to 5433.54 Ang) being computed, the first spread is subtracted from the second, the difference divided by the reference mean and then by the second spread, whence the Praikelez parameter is 0.050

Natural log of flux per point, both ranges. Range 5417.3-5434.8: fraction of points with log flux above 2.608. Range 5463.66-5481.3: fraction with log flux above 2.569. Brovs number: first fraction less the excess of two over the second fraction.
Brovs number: -1.4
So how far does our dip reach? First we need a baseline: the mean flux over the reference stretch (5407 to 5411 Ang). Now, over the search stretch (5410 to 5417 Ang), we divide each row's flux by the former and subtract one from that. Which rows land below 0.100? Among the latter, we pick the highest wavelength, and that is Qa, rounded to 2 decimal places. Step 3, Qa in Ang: 5416.68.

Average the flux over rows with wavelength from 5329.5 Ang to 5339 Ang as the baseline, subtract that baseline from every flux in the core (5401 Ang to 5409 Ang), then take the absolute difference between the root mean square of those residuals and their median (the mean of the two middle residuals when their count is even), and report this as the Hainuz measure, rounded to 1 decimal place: 2.6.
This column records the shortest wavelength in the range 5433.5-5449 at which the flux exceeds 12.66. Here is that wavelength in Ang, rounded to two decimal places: 5434.17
